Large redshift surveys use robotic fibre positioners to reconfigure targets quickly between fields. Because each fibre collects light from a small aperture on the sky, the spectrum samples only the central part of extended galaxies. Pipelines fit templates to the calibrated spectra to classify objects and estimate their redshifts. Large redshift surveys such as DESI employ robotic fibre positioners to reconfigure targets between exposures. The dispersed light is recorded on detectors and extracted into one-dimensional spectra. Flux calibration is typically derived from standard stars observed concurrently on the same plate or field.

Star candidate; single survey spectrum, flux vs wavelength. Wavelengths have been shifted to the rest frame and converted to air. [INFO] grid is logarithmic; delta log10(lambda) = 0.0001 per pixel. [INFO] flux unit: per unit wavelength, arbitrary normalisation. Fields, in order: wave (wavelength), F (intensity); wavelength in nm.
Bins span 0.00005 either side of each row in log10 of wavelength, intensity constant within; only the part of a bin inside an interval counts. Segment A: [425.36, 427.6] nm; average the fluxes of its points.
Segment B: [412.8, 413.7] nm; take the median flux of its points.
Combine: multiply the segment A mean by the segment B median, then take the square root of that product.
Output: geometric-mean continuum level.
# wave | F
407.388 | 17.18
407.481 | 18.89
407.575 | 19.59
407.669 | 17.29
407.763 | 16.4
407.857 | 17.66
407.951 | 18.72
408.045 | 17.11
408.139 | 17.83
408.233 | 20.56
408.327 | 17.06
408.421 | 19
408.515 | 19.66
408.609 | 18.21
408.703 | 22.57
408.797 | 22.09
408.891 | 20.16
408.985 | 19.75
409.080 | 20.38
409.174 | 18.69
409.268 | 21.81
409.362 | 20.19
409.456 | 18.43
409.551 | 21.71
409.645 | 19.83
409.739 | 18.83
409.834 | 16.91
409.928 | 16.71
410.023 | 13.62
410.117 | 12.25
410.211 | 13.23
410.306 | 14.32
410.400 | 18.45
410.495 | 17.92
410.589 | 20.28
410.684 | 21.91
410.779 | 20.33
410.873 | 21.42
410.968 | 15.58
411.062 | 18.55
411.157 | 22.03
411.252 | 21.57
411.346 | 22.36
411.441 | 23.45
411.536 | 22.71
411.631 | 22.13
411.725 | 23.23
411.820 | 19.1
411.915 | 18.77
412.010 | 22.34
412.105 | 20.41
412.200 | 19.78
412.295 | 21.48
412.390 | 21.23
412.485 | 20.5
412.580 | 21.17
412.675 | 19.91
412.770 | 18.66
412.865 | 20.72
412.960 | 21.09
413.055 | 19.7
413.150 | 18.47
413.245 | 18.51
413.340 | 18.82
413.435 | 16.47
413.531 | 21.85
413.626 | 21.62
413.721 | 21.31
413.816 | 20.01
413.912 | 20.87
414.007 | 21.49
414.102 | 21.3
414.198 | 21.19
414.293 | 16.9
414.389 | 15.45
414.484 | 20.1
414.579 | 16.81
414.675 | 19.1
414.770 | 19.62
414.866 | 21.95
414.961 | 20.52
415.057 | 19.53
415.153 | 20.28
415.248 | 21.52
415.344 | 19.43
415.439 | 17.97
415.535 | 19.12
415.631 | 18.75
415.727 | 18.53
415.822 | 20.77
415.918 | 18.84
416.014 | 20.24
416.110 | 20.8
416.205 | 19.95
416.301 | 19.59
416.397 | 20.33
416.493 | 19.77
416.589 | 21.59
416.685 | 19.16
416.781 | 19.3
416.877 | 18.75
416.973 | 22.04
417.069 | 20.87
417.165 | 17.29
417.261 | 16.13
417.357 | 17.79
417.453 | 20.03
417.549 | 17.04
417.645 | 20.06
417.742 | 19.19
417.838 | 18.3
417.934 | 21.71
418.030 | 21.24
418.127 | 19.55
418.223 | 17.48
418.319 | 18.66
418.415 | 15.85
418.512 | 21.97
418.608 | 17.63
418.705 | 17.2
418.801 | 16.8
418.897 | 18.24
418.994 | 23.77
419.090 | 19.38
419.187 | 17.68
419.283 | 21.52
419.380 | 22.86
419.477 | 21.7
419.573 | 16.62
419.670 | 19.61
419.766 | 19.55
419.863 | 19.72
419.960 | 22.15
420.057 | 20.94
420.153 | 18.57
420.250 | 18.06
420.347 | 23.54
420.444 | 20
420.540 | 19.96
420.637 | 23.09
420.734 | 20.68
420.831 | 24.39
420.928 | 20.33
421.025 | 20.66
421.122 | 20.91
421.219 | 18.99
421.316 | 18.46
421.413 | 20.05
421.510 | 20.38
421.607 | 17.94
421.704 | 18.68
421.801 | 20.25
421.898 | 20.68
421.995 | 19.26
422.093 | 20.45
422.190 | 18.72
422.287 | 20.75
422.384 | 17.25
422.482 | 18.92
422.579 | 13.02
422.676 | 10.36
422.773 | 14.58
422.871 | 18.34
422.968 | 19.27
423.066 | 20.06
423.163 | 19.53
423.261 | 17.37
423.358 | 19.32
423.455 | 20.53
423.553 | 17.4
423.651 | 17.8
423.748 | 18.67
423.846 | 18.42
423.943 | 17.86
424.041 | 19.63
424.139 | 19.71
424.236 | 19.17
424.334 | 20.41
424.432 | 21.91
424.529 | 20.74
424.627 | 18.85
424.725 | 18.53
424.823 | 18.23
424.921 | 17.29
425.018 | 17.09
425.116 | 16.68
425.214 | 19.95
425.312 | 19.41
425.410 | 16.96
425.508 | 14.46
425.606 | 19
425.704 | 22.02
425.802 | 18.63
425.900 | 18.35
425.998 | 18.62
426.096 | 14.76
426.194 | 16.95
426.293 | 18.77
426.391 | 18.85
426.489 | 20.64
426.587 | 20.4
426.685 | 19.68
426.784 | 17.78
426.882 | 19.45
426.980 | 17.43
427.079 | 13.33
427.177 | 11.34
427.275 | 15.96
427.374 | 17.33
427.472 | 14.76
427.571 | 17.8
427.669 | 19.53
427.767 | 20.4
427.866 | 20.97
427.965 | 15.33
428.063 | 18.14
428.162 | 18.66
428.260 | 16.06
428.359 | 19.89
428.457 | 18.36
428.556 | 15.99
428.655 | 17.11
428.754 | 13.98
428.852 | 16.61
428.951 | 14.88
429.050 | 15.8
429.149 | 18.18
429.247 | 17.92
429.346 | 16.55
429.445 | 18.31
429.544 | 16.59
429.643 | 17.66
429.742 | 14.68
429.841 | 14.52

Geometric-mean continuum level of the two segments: 18.6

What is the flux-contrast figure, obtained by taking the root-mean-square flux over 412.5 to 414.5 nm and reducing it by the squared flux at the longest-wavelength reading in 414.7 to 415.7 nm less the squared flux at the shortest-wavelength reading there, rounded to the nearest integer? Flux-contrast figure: 53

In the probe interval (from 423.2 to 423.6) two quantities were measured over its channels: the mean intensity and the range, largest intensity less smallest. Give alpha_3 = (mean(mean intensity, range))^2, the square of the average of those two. 119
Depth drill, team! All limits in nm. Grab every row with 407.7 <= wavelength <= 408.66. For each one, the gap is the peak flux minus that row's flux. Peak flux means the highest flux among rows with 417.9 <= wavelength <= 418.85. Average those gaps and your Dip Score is 3.75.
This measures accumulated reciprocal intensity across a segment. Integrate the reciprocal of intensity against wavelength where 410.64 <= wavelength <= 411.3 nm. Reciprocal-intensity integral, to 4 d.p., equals 0.0332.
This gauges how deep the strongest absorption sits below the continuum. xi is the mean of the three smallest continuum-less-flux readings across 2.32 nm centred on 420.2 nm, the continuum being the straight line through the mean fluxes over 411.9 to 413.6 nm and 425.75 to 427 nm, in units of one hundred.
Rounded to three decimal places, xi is -0.045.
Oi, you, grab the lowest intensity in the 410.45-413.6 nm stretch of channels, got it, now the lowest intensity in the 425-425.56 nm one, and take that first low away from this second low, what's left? -1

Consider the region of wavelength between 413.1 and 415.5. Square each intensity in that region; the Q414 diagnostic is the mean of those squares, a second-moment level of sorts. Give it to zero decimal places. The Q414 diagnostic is 389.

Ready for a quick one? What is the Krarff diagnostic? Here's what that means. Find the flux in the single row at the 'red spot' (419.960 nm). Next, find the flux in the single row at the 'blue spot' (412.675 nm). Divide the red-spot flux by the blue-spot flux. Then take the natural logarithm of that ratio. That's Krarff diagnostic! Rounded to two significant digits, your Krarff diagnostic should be 0.11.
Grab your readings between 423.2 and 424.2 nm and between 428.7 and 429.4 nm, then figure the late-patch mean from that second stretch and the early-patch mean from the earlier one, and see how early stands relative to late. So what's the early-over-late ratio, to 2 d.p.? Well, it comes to 1.15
